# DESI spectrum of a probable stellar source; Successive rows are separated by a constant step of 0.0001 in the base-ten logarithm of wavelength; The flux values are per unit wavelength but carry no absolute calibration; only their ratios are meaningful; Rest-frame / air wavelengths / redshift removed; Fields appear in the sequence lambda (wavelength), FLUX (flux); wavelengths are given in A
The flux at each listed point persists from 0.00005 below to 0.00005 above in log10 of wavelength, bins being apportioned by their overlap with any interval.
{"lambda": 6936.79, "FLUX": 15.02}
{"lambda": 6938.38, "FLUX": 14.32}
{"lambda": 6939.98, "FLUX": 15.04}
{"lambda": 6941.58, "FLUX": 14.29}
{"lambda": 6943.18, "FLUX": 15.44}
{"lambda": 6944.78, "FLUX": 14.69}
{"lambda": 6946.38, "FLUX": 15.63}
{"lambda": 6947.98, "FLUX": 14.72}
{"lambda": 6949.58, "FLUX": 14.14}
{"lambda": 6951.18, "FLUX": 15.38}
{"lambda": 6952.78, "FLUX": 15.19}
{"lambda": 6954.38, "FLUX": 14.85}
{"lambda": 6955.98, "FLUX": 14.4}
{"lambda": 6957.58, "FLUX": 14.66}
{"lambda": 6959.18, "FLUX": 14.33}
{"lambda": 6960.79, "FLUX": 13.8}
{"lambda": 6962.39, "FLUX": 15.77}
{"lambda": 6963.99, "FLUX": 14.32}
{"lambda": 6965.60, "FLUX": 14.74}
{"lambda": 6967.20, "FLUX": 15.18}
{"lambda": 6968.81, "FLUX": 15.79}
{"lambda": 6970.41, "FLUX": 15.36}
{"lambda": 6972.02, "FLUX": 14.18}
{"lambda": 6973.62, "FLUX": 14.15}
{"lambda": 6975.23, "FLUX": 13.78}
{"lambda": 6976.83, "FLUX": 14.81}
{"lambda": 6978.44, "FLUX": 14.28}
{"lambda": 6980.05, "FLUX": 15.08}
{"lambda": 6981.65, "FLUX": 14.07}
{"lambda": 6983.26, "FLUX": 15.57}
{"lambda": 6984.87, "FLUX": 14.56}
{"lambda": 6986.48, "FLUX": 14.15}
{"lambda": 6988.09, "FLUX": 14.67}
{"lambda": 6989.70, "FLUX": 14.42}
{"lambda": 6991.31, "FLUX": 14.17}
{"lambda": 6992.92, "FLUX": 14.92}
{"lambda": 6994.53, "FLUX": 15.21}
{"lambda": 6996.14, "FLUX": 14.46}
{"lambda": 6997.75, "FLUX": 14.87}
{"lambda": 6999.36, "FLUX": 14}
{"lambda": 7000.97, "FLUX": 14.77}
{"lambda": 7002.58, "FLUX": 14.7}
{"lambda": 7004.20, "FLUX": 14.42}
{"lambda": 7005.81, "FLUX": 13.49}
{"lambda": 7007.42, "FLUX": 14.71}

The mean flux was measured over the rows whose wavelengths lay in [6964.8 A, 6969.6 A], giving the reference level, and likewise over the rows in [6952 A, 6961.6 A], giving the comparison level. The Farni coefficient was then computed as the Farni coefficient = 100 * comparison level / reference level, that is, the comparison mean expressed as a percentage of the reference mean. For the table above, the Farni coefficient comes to 95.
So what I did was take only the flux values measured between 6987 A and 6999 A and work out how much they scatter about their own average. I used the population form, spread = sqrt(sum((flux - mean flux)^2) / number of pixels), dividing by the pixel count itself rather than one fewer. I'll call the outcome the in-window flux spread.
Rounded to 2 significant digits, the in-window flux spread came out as 0.33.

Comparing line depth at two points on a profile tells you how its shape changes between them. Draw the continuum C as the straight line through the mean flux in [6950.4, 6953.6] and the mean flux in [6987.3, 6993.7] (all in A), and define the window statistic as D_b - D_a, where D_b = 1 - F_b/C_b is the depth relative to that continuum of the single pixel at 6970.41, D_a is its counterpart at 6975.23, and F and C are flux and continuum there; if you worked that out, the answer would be -0.10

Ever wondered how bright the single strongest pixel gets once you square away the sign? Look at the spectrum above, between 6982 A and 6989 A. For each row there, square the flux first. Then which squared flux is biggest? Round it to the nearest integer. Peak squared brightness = 242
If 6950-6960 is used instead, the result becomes 237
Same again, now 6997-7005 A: 221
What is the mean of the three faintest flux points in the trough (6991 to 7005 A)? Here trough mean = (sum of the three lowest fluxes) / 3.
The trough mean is 14.2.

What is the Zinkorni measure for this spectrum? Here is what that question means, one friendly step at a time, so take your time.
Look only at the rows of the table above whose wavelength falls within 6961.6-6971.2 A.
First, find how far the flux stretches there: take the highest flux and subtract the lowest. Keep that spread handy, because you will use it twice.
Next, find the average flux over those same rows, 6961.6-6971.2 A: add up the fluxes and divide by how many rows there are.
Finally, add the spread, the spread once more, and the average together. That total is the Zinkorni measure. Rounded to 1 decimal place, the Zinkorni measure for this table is 18.1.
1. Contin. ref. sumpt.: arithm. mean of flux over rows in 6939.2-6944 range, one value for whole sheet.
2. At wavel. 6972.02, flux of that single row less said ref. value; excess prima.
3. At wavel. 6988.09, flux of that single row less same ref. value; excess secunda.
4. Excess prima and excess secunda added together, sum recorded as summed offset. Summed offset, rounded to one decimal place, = -1.0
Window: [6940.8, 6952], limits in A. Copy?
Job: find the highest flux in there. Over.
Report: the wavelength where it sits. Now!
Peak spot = 6946.38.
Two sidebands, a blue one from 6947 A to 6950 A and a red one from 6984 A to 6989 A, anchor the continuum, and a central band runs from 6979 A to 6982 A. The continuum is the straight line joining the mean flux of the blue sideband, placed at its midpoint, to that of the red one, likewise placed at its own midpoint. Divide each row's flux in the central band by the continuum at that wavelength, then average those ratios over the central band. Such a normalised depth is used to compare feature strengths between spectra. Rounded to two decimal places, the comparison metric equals 1.01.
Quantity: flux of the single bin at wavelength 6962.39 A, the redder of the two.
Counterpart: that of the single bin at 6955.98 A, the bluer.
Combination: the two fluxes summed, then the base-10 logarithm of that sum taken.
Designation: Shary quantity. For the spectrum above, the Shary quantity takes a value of 1.48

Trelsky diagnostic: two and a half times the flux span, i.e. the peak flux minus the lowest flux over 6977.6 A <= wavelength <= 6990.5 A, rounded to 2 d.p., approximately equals 3.75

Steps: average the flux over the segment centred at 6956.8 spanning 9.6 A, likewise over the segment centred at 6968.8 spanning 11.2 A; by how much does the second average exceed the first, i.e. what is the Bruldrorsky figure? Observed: 0.3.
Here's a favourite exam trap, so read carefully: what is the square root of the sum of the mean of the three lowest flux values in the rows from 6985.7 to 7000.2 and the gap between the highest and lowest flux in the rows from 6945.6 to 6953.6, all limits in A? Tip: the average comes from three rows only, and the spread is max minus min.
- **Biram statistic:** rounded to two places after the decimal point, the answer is 3.95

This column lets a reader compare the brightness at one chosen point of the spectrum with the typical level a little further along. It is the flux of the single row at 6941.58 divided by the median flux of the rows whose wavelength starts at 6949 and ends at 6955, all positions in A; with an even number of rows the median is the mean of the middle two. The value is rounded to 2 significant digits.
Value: 0.95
